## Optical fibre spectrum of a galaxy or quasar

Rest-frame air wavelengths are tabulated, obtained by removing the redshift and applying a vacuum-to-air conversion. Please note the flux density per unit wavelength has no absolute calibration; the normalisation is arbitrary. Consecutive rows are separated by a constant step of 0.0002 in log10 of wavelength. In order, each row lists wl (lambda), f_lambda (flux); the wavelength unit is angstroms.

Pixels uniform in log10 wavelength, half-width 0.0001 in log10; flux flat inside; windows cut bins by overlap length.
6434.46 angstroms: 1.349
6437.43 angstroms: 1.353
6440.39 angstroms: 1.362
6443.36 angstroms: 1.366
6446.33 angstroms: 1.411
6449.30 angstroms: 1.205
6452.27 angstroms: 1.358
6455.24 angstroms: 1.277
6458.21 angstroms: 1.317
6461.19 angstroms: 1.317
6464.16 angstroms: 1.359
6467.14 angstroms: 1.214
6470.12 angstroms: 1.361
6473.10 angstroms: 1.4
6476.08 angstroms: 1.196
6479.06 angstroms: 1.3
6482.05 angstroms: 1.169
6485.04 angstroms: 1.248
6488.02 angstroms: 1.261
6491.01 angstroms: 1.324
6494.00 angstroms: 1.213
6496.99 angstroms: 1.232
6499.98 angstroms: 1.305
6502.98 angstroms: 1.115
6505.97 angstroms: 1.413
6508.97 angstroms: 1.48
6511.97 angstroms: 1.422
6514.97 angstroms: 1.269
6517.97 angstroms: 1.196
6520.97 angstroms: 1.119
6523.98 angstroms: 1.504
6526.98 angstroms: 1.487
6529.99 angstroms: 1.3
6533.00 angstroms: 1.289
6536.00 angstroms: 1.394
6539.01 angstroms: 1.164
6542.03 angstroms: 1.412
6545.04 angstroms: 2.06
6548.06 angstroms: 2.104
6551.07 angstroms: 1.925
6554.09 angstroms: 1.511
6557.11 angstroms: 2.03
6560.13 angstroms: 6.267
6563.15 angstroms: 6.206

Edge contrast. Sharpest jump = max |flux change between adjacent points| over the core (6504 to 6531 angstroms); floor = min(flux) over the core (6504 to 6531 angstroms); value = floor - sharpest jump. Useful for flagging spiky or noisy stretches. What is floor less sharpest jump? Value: 0.73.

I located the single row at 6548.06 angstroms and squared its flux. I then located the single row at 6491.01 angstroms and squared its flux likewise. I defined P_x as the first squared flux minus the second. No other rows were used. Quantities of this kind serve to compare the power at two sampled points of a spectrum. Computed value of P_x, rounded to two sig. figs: 2.7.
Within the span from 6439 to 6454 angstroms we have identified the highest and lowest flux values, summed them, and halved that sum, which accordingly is 1.31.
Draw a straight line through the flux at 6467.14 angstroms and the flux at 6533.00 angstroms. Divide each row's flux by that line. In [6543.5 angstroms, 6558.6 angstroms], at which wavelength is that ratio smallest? 6554.09 angstroms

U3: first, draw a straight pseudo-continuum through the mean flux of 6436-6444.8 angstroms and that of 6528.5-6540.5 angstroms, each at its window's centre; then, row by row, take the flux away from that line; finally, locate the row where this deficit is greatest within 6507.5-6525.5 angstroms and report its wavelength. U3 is 6520.97 angstroms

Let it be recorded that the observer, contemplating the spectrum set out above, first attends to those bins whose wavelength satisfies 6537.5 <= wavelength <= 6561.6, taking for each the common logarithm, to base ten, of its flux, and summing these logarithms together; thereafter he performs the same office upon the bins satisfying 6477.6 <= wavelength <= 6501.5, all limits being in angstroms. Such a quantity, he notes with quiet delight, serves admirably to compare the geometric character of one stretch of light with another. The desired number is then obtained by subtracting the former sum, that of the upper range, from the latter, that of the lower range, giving -1.6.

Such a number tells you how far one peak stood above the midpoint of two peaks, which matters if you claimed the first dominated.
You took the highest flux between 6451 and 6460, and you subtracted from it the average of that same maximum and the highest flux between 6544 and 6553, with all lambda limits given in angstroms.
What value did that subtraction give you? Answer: -0.37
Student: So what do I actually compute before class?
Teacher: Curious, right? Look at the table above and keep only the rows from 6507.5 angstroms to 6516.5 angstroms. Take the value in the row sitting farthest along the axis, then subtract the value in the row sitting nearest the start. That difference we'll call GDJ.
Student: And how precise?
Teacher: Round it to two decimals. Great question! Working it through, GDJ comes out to -0.21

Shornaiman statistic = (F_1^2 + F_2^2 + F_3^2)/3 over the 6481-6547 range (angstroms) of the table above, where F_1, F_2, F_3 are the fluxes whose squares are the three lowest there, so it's 1.28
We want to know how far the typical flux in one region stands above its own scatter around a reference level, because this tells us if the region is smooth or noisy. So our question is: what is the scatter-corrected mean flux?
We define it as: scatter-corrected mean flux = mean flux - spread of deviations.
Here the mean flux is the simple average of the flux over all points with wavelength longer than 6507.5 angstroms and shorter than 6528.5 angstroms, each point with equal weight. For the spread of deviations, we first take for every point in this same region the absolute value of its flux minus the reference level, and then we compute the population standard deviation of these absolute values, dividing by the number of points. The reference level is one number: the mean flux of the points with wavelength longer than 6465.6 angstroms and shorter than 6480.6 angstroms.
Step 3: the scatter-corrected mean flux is 1.29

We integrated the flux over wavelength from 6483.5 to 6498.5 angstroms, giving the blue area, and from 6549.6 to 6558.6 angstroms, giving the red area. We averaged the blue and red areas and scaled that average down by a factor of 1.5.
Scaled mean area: 12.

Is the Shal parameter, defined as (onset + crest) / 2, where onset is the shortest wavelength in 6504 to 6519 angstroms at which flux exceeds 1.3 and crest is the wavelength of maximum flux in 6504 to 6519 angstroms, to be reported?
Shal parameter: 6507.5 angstroms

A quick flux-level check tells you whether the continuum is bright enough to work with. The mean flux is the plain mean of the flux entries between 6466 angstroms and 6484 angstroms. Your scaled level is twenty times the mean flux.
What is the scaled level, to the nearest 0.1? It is 25.5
